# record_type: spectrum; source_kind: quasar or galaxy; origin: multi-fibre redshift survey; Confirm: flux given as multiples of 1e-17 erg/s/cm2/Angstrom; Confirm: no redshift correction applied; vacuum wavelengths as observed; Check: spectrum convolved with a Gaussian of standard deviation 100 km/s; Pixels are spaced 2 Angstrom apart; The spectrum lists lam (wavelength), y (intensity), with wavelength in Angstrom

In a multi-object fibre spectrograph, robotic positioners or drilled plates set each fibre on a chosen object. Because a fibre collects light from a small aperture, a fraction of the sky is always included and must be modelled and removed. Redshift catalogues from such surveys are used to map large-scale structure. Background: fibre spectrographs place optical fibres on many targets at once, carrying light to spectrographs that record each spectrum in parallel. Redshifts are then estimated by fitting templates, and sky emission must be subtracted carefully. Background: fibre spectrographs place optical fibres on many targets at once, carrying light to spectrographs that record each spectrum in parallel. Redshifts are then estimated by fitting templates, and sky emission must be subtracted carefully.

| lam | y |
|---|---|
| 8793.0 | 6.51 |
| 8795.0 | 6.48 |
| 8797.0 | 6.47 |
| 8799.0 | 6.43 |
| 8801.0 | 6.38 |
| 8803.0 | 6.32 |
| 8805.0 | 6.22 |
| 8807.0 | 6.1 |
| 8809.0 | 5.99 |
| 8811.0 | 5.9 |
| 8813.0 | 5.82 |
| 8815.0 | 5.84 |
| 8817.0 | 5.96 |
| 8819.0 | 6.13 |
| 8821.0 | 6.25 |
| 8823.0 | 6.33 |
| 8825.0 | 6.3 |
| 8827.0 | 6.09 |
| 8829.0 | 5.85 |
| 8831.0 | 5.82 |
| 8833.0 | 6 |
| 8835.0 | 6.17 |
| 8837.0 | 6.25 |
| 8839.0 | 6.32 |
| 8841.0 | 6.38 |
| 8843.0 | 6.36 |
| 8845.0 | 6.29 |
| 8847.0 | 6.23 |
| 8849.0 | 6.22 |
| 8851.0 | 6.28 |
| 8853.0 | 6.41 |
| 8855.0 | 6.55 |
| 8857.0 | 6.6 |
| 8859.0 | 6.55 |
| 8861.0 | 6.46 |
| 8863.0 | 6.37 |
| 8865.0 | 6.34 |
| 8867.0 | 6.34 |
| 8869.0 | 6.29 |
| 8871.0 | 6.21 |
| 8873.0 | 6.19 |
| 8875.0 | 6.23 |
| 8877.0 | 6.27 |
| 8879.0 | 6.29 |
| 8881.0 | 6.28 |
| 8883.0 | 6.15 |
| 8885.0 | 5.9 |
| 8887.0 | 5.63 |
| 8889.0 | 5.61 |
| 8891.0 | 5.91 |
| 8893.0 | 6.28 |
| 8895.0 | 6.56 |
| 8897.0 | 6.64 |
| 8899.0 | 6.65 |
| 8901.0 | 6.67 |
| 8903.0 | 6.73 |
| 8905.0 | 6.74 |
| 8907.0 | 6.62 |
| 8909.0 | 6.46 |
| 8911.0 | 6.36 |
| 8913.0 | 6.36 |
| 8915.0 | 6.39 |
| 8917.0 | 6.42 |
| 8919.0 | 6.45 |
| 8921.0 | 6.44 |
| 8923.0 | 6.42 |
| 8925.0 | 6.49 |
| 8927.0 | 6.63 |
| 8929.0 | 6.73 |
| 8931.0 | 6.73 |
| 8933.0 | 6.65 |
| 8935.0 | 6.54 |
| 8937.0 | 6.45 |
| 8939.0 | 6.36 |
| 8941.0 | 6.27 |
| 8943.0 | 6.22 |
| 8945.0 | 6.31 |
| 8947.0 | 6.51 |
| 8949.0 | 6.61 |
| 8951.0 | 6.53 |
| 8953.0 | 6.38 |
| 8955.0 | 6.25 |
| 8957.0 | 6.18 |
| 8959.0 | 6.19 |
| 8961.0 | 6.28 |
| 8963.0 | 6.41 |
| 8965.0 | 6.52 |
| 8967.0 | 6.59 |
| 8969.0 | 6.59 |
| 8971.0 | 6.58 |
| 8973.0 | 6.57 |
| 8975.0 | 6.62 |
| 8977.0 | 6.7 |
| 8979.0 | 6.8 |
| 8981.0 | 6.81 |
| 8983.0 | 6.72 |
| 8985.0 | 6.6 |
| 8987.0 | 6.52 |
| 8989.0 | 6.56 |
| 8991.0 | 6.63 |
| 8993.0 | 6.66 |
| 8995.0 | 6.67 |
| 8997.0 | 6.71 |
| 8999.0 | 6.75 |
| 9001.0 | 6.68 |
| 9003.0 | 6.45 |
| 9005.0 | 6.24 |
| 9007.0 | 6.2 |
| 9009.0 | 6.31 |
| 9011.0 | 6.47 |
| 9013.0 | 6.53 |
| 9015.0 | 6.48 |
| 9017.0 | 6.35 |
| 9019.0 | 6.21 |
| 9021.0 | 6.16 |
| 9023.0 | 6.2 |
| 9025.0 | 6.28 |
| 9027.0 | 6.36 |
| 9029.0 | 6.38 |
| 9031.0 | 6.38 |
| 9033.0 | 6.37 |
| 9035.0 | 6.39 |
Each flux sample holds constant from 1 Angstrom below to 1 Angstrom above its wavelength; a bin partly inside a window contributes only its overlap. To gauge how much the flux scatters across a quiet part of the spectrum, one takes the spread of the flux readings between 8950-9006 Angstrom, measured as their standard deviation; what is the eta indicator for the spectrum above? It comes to 0.18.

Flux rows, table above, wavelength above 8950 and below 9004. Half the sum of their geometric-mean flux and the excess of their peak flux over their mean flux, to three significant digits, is 3.40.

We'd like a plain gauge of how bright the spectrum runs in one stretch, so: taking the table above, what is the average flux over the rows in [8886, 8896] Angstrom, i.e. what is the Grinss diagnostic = 6.00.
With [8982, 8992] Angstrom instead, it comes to 6.61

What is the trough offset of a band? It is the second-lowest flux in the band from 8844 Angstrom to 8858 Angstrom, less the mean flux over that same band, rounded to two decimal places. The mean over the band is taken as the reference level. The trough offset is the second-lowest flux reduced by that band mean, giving -0.14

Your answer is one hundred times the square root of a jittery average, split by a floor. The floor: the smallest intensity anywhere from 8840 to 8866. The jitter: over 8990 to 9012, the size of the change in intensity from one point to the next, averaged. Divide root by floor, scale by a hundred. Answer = 4.93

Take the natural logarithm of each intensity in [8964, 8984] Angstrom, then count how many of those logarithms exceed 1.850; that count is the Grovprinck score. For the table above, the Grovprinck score 10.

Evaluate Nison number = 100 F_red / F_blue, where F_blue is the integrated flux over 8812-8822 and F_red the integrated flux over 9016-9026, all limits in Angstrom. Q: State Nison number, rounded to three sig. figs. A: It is 104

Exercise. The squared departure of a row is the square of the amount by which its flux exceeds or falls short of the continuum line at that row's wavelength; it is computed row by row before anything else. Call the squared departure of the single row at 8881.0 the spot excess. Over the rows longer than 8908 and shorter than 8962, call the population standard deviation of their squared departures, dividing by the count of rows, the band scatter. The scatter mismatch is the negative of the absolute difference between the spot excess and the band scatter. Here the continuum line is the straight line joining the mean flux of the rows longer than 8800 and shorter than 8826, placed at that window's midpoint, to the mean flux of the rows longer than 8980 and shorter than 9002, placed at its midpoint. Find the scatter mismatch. -0.041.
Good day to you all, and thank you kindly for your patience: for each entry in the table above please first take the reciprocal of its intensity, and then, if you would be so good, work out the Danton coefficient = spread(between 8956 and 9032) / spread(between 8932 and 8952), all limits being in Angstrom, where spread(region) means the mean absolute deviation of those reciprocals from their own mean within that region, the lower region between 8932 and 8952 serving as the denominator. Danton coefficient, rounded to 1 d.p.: 1.3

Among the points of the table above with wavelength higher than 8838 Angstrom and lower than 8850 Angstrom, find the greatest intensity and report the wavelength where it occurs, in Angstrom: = 8841.0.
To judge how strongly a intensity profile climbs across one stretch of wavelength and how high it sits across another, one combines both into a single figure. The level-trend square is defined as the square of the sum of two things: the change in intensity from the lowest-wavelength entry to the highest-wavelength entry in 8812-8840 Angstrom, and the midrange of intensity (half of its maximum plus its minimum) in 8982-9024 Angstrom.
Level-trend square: 48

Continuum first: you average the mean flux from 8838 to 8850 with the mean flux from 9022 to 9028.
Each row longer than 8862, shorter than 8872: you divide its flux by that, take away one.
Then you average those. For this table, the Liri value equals 0.00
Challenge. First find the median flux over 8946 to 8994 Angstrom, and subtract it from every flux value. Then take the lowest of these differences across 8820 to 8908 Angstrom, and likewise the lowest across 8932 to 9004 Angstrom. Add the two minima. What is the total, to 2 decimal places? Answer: -1.36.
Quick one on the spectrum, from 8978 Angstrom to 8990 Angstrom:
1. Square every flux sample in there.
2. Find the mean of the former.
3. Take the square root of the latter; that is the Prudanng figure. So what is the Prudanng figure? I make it 6.67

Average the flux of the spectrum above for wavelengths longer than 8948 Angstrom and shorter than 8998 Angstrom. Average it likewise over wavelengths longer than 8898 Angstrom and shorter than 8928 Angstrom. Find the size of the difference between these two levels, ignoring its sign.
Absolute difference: 0.0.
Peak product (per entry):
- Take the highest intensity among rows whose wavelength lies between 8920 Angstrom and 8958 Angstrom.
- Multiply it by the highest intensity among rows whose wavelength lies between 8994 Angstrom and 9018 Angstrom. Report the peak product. 45.43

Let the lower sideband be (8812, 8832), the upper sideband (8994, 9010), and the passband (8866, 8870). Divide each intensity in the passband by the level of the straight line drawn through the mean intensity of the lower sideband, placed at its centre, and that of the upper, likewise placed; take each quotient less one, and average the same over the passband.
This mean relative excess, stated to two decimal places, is 0.03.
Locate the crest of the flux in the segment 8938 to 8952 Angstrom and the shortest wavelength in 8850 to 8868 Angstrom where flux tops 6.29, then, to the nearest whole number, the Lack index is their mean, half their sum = 8901 Angstrom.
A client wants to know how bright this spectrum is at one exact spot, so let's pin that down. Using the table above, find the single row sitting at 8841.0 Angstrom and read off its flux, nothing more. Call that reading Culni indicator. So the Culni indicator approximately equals 6.38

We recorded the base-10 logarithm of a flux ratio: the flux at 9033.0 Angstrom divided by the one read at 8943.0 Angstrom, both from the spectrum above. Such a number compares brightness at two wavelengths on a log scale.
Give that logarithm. 0.010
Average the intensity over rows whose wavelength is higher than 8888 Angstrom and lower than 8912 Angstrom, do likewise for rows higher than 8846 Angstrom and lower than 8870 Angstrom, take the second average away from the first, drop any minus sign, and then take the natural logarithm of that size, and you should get -3.0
